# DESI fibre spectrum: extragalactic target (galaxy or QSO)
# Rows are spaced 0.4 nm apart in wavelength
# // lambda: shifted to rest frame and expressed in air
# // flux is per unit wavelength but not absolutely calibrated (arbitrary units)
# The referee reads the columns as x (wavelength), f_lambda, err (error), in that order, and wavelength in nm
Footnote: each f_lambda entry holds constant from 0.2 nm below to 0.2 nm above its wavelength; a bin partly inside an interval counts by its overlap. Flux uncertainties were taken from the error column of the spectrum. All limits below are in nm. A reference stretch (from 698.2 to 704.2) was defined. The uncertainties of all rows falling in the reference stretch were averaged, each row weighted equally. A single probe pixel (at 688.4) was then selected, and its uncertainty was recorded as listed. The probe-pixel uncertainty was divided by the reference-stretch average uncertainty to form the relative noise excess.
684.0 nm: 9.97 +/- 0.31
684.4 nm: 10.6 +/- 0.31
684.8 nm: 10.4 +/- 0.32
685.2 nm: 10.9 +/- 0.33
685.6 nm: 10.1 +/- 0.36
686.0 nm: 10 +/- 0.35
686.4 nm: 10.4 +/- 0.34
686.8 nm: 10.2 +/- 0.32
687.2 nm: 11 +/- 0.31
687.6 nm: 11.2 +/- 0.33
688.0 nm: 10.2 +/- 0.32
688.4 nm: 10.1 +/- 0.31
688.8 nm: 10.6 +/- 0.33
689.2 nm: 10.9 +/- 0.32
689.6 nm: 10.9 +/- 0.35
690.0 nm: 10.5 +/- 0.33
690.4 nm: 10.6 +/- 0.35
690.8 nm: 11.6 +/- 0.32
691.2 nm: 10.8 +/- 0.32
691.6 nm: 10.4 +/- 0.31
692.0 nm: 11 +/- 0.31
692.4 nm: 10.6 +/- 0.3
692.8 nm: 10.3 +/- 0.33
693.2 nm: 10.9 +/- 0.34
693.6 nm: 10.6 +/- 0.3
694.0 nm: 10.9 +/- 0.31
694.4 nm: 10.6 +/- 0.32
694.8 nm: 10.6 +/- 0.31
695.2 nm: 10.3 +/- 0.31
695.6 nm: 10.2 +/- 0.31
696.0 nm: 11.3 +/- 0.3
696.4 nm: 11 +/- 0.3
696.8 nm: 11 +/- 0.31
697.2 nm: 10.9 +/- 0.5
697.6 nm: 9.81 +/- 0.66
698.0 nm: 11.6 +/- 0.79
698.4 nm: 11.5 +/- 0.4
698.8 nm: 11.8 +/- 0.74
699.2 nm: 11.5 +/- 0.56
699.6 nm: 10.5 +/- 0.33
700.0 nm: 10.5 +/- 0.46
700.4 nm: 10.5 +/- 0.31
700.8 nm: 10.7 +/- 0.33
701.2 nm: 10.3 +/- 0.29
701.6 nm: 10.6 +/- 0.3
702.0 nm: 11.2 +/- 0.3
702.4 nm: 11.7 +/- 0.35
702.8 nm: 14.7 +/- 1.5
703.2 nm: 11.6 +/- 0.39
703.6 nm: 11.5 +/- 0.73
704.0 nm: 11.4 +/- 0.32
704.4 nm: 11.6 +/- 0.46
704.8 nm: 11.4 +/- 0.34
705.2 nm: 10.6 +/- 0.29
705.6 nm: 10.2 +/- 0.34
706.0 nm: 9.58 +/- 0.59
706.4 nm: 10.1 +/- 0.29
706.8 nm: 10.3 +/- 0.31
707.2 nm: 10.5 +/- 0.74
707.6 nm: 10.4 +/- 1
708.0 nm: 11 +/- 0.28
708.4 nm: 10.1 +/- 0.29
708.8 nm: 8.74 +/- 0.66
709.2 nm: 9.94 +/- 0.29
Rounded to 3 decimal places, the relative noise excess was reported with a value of 0.636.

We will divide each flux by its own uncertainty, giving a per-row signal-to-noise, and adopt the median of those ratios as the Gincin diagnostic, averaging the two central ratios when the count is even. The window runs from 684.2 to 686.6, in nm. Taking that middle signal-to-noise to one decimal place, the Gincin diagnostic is 31.5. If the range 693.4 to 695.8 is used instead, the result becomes 33.7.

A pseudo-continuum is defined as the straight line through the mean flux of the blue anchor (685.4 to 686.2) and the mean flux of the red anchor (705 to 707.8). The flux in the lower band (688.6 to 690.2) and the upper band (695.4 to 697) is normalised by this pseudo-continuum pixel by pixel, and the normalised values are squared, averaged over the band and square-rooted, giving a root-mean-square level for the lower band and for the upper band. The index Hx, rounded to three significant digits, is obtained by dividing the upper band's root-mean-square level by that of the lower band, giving 1.01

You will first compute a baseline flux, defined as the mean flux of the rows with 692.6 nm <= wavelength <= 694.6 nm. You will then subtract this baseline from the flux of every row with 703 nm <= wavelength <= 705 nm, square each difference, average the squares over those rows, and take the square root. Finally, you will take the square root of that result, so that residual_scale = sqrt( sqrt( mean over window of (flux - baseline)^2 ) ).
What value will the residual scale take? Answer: 0.92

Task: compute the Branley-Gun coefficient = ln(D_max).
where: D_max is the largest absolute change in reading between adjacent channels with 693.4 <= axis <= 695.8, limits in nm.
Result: -1.2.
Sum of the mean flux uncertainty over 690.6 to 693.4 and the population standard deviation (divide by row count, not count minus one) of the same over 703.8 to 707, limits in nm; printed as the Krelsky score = 0.42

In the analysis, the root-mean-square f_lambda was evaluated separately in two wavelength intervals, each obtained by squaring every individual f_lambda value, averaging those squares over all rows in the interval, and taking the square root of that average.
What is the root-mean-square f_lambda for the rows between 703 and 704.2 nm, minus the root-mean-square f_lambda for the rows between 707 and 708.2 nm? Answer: 0.86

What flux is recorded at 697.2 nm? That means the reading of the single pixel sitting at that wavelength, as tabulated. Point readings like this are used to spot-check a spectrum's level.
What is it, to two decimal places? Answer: 10.90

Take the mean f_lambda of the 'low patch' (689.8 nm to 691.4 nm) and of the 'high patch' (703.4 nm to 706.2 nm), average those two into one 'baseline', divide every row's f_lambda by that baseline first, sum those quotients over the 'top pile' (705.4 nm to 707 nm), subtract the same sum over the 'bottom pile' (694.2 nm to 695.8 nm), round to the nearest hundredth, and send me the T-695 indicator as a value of -0.14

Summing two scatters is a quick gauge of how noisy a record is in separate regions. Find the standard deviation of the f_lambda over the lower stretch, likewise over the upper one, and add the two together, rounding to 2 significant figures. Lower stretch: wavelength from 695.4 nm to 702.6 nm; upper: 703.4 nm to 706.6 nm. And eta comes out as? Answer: 1.3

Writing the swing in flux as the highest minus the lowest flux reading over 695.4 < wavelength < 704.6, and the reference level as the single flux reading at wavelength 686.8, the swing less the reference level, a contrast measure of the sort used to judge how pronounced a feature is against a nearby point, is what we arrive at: -5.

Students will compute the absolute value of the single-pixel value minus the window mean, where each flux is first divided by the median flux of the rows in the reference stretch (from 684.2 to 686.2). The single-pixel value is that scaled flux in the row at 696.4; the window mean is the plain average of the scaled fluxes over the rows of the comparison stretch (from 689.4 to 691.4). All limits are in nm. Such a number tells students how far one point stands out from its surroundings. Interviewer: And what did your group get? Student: 0.012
